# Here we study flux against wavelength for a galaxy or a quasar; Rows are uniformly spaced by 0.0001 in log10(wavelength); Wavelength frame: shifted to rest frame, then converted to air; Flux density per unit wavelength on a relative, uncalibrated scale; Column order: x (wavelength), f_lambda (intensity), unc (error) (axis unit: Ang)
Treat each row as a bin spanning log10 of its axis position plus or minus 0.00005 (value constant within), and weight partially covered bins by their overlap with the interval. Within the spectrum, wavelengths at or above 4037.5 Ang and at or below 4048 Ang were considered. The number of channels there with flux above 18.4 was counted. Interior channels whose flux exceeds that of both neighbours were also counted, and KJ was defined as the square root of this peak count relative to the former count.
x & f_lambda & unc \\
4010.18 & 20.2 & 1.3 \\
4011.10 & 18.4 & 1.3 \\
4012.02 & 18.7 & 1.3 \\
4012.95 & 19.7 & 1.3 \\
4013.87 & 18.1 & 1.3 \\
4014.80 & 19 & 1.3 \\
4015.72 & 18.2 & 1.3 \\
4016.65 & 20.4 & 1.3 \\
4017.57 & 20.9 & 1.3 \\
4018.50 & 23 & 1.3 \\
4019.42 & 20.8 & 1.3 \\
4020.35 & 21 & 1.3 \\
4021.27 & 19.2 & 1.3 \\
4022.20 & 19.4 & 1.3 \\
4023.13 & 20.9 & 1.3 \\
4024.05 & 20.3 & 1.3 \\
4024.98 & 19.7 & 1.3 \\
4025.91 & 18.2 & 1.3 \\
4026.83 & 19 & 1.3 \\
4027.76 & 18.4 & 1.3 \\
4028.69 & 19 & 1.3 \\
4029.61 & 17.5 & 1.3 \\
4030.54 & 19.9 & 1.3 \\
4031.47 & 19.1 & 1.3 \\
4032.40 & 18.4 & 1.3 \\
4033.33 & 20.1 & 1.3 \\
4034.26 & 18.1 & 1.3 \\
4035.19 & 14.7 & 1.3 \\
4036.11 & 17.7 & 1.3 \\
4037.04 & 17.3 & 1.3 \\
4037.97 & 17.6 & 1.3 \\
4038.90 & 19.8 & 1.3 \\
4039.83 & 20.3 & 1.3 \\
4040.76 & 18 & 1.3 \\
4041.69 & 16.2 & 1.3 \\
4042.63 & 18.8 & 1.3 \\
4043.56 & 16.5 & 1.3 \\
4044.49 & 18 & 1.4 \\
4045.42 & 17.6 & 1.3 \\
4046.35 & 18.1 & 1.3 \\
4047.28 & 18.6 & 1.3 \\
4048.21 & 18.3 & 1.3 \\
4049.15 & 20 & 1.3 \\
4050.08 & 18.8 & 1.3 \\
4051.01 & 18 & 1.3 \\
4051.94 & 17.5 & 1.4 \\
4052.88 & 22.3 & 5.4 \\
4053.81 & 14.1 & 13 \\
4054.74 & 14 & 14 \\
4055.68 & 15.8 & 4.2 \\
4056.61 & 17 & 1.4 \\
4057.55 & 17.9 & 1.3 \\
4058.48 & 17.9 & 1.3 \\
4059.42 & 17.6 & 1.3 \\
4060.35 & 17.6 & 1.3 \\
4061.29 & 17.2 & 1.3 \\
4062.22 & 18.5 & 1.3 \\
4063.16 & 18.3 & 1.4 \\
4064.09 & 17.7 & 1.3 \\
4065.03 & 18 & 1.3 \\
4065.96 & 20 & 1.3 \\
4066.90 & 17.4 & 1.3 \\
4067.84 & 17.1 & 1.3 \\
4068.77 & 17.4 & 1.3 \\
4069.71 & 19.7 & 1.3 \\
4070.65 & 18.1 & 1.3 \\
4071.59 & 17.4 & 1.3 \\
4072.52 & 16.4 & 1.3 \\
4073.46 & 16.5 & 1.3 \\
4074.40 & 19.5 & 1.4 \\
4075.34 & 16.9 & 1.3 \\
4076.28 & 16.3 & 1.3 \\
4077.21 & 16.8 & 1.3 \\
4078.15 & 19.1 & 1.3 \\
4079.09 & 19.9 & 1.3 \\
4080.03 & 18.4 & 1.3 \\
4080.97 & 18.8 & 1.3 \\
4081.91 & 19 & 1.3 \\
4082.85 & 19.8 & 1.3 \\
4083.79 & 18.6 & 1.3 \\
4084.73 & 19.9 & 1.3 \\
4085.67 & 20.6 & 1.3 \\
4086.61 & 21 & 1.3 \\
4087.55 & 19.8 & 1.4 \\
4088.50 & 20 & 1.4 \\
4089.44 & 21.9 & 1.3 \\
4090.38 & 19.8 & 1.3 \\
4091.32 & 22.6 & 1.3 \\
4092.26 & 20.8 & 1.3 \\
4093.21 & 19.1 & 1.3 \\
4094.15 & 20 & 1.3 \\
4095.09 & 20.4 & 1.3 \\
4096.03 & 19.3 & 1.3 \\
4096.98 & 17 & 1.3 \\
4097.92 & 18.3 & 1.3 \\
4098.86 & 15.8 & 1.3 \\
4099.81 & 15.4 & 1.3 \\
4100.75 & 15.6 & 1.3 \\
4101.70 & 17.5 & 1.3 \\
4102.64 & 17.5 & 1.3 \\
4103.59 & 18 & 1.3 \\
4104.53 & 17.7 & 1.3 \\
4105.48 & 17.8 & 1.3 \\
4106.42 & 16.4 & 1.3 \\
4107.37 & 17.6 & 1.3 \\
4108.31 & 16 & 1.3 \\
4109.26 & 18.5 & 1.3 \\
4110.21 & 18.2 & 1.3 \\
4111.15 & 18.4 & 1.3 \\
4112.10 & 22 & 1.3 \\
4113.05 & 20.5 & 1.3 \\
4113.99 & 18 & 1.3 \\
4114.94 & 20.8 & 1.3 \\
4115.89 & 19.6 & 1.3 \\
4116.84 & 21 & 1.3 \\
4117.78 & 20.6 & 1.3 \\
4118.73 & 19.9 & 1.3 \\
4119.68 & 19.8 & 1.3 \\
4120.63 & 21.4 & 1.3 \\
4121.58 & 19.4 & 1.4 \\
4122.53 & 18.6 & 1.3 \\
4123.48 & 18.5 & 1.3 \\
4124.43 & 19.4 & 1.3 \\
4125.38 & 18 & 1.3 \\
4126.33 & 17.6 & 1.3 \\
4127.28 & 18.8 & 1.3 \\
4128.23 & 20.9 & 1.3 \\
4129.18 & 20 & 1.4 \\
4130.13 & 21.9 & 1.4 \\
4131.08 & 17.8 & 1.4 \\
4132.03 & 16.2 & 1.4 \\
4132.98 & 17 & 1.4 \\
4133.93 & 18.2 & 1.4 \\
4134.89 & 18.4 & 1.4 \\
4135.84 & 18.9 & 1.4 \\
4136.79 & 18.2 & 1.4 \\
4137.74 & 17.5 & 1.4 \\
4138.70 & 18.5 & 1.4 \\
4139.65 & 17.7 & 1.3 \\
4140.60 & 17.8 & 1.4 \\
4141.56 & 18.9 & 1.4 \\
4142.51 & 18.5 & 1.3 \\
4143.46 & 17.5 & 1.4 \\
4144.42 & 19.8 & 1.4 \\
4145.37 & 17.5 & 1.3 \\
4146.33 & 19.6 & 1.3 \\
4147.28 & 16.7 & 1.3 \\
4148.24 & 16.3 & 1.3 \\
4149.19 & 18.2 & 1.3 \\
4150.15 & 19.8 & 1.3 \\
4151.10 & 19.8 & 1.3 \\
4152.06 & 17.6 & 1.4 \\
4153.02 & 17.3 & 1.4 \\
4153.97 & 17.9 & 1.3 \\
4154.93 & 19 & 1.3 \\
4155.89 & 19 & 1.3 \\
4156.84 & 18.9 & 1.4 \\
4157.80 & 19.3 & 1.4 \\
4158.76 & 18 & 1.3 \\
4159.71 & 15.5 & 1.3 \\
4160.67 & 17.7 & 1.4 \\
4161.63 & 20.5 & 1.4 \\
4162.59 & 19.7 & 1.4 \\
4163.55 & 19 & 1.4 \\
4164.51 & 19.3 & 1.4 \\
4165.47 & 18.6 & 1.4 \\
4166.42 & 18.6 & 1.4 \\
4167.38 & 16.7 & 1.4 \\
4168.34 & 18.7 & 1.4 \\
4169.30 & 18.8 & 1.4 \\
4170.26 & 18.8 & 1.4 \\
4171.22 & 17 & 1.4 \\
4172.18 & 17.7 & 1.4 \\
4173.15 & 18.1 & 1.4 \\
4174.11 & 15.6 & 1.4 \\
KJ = 0.87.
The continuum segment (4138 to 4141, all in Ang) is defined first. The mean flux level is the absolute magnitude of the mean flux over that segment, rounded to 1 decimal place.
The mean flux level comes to 18.0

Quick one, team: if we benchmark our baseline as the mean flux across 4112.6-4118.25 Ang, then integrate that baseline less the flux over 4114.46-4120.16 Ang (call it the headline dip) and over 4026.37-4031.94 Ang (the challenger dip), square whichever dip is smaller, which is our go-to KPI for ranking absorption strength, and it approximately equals 1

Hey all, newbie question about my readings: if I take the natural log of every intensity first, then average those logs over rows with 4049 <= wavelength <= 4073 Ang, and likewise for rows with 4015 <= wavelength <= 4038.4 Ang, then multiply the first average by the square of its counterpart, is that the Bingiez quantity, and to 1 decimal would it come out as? 25.0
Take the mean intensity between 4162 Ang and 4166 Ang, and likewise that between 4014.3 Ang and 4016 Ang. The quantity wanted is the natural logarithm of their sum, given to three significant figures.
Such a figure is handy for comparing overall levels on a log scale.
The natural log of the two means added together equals 3.63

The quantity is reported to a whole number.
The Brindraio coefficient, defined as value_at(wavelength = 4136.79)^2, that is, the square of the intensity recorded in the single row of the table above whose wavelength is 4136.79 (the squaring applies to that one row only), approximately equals 331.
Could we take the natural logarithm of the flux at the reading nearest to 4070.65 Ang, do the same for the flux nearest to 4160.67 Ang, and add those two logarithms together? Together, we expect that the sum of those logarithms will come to 5.77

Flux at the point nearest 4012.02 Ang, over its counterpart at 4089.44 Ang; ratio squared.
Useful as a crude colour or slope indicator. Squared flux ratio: 0.73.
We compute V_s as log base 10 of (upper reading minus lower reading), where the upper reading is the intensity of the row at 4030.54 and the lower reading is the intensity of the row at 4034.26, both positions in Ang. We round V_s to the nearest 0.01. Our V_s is 0.26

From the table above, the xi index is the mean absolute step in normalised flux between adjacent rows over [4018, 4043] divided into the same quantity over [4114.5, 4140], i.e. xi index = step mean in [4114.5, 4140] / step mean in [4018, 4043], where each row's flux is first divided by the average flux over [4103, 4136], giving 0.793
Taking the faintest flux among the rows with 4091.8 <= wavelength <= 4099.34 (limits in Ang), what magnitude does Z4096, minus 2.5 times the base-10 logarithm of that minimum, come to -3.00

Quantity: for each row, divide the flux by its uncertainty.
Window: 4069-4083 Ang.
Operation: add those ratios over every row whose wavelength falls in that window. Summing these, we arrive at 209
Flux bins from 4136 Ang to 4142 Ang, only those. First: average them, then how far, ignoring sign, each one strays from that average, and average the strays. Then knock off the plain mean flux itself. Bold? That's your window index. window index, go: -17.7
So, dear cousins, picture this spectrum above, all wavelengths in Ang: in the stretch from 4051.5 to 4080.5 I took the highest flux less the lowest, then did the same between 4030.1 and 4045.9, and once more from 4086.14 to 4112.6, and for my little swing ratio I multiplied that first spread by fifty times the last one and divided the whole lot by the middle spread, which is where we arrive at 534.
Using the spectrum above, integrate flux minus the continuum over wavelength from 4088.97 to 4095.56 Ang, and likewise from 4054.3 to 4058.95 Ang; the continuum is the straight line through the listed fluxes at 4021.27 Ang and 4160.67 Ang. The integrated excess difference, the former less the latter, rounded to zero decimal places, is 25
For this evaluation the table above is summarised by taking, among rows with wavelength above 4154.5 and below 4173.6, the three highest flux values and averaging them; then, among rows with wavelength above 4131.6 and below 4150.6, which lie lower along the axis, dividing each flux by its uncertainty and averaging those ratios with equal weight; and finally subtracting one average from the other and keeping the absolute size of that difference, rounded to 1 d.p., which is 6.5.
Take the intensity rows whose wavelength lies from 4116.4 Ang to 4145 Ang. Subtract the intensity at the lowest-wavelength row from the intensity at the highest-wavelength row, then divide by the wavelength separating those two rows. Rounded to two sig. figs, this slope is -0.044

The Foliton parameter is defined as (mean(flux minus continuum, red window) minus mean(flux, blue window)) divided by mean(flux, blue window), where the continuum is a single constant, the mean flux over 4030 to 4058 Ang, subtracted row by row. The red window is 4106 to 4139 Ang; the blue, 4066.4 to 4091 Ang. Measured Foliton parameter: -0.95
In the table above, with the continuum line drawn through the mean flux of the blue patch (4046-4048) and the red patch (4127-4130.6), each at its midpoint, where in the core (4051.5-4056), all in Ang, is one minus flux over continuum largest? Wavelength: 4054.74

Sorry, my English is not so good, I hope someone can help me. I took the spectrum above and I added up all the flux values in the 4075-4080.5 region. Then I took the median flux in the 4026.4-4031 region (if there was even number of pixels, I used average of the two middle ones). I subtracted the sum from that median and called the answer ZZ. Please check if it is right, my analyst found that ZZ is -88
